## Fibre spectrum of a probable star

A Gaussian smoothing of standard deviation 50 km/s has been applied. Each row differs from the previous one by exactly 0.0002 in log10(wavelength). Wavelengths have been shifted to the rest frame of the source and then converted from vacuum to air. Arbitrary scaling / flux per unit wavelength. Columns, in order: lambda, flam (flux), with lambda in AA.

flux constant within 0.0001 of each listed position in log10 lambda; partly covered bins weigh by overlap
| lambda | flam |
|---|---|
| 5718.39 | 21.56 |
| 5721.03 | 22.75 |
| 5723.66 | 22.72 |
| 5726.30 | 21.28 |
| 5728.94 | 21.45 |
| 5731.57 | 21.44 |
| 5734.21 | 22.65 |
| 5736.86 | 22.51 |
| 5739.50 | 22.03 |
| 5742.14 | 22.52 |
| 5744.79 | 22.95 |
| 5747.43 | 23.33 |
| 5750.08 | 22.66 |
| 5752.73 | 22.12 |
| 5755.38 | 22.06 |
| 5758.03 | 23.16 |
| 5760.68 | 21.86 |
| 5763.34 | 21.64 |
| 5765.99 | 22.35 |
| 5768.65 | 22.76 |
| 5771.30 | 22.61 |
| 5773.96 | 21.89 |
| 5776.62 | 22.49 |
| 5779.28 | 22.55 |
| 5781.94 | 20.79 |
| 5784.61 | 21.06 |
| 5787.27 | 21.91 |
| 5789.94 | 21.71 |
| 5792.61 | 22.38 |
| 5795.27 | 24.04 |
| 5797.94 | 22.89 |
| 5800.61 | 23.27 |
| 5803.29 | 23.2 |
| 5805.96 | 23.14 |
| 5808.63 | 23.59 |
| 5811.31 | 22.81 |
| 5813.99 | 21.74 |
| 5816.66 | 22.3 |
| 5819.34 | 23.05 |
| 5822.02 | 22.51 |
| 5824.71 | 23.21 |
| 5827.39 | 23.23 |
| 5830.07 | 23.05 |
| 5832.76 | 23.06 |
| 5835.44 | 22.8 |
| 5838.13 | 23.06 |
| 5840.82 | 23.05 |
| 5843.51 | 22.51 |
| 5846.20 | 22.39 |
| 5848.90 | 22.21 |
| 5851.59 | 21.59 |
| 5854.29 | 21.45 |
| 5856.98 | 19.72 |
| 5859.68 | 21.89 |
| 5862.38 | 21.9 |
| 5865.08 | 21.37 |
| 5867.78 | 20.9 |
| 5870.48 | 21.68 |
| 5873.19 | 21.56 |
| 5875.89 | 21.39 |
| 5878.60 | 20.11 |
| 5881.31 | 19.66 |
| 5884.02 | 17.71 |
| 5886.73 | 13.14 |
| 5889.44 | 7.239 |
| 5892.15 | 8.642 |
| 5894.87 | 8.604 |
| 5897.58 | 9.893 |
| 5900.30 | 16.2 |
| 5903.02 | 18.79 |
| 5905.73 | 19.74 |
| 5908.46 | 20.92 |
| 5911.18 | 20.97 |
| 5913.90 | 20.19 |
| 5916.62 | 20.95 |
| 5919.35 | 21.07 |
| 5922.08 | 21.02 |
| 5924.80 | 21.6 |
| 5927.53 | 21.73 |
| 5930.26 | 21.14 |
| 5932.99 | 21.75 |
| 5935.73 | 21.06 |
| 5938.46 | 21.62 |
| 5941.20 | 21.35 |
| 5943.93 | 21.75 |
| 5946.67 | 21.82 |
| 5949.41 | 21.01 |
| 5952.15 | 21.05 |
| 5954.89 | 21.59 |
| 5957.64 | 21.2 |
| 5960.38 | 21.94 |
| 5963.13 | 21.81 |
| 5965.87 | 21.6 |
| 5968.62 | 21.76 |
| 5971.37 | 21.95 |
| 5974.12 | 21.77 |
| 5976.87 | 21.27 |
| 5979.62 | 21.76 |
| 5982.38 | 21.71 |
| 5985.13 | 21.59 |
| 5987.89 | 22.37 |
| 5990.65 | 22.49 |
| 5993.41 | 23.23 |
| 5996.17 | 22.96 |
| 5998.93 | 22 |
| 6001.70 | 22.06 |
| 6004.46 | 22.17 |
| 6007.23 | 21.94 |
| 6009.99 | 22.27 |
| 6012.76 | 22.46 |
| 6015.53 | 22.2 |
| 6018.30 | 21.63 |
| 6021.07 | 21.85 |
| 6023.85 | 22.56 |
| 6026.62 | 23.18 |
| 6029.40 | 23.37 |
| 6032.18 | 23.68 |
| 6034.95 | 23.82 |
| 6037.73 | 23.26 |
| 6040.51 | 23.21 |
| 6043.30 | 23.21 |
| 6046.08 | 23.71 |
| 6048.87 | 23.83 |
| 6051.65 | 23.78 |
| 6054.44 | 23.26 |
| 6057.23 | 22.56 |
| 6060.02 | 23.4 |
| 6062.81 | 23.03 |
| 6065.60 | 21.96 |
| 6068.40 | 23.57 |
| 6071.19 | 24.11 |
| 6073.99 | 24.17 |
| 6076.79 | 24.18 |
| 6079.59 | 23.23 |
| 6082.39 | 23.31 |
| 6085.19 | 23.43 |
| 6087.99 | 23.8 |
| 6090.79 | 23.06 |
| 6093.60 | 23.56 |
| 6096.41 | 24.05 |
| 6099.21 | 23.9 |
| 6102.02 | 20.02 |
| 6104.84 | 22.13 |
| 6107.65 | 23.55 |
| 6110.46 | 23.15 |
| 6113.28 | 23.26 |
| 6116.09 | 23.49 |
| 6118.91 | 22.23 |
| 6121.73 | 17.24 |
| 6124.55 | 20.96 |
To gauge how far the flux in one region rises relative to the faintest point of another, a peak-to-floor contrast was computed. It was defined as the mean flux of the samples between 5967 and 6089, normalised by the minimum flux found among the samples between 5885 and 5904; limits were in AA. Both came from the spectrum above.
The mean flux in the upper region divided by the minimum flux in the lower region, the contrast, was 3.1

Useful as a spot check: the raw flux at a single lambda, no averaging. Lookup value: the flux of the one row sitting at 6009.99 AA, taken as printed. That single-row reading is 22.27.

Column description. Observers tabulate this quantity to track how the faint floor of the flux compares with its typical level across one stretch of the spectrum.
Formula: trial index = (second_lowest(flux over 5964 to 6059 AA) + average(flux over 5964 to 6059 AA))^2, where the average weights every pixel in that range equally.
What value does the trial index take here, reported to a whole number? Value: 1948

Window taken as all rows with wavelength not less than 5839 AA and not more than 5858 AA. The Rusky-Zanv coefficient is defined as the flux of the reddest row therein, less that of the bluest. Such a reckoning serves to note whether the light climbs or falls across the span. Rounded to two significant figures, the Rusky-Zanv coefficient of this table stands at -3.3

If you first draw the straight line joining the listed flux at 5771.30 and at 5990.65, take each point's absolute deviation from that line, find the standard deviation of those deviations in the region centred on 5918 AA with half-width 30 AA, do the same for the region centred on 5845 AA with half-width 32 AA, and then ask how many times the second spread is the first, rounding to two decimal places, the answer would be 0.12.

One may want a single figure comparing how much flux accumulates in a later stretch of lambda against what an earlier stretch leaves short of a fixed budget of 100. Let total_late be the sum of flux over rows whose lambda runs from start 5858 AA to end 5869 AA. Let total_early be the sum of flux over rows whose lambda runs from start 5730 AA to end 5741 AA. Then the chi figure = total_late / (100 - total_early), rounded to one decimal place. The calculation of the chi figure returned 7.6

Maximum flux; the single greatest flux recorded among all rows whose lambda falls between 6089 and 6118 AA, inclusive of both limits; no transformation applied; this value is 24.05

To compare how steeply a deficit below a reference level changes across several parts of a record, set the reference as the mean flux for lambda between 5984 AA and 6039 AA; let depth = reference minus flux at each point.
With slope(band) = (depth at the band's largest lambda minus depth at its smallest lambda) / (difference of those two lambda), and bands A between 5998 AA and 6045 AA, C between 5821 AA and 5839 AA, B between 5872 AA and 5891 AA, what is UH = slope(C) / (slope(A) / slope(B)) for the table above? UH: 1.1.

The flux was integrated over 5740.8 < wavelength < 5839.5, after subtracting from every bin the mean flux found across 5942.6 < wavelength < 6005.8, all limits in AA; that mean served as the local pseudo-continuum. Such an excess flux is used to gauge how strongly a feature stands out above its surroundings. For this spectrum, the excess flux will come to 72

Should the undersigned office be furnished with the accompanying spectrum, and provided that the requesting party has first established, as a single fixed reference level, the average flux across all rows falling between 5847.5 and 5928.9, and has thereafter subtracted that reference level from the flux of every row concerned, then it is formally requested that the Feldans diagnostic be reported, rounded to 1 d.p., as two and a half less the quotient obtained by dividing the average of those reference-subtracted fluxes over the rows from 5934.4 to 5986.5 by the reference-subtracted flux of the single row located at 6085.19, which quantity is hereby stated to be 1.9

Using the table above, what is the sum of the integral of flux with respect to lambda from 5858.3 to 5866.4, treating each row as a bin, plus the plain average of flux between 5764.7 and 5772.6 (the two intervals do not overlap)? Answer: 198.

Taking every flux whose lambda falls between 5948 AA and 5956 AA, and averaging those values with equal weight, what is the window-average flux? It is 21.2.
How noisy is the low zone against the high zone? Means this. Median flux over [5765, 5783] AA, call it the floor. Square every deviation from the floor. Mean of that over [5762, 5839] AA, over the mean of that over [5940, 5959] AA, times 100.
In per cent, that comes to 42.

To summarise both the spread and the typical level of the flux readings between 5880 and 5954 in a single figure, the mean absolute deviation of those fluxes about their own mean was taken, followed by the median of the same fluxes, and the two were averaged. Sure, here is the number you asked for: 12.3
